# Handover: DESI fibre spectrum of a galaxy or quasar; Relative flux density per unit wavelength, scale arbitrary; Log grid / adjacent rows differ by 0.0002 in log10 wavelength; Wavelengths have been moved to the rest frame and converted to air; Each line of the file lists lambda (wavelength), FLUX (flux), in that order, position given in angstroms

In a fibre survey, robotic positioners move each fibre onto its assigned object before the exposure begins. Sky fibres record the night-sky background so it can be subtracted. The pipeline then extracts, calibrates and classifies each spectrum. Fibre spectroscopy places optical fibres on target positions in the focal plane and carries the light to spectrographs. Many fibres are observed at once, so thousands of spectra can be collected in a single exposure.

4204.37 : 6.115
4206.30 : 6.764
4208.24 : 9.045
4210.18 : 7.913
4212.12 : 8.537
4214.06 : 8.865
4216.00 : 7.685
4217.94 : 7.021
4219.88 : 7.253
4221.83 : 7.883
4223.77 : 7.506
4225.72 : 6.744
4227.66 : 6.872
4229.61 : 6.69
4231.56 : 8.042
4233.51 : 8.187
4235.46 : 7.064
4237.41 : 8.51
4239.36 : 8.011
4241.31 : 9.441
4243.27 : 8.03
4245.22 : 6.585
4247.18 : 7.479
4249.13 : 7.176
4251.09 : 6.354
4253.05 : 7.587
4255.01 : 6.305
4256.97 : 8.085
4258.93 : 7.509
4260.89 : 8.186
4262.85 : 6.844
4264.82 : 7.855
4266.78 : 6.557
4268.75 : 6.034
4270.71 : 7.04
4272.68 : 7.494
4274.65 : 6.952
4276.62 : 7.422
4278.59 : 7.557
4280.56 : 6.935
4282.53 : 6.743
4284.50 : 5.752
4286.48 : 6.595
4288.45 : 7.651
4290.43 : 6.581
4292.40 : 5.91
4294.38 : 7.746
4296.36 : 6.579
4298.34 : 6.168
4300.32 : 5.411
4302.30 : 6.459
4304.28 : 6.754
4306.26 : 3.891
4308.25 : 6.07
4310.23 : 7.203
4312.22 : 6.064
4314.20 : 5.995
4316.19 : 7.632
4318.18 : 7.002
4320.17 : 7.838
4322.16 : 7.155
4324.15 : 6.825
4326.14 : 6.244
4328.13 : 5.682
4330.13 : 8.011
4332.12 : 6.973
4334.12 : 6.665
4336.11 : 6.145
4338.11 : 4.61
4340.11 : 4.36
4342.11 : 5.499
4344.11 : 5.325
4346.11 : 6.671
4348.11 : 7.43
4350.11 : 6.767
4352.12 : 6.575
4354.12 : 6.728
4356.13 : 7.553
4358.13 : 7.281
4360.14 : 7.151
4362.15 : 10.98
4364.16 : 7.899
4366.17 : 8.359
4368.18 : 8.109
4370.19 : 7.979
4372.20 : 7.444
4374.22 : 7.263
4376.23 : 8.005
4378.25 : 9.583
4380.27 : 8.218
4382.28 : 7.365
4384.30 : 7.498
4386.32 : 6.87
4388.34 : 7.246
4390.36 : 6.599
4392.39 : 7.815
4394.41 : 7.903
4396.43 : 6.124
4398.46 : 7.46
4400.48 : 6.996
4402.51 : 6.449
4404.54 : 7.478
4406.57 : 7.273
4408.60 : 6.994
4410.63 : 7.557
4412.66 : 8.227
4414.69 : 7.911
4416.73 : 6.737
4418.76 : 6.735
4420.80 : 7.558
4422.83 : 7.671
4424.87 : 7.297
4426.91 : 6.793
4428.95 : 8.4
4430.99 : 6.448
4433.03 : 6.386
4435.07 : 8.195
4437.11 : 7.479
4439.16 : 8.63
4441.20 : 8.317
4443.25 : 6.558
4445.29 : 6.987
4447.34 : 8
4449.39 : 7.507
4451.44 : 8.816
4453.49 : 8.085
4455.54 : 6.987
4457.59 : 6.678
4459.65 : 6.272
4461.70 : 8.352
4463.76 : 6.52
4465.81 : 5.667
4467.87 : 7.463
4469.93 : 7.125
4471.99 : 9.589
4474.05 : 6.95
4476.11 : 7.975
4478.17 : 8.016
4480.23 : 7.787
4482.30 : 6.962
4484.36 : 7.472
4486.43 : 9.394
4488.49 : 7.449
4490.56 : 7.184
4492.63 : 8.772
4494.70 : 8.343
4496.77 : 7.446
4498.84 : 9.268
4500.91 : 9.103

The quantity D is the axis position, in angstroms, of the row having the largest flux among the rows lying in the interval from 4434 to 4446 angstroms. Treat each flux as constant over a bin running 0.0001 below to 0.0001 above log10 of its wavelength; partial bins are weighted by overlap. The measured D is 4439.16 angstroms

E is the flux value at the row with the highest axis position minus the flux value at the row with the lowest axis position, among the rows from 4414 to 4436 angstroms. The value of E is 0.3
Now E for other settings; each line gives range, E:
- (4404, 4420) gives -0.7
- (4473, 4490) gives 0.5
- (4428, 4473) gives 1.2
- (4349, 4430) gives 1.6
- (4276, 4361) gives -0.3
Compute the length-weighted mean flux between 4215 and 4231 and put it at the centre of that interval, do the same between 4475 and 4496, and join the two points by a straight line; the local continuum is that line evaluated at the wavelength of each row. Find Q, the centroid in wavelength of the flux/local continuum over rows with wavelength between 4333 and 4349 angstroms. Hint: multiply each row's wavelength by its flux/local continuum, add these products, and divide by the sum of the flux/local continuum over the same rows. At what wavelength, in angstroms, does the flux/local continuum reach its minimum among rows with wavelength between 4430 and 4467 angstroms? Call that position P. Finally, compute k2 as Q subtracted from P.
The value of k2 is 124.5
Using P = 4465.81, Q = 4341.3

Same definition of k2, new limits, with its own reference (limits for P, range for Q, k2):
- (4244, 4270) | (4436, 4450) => -174.4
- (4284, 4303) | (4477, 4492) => -184.0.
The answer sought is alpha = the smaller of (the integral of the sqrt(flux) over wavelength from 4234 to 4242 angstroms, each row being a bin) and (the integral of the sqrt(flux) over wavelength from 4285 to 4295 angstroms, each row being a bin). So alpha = 22.9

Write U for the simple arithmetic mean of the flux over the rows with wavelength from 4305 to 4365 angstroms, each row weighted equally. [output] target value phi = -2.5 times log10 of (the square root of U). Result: -1.03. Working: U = 6.7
